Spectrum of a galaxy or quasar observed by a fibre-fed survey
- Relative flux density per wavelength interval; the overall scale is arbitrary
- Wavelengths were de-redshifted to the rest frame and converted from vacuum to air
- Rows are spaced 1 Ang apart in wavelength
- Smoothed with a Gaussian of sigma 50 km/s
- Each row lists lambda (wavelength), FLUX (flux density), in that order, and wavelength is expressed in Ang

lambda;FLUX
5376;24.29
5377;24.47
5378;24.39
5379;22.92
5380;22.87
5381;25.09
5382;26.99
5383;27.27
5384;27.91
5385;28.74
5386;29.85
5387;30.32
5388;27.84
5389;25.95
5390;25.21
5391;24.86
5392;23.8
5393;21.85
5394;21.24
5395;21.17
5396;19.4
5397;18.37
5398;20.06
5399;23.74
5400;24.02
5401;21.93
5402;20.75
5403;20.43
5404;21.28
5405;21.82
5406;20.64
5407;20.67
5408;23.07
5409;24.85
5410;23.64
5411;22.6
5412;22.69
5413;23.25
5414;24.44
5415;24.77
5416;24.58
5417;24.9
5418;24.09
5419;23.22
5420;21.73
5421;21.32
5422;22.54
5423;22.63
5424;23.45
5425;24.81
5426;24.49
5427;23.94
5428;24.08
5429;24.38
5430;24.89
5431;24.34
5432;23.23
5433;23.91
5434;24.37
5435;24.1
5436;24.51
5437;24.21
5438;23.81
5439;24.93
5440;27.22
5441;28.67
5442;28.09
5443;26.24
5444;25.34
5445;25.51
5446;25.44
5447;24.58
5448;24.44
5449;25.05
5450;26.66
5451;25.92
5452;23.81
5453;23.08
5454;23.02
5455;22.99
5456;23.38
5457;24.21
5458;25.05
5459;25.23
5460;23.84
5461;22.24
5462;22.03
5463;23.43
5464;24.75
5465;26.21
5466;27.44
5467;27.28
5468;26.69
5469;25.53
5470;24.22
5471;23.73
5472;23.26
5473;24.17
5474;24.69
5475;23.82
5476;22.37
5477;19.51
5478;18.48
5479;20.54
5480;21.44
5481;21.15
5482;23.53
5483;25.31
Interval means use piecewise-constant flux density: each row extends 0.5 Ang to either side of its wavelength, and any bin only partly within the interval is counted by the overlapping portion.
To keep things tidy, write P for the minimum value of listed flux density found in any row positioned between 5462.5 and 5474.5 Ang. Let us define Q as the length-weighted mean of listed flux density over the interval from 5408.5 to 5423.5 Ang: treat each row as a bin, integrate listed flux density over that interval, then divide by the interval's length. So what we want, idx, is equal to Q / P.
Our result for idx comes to 1.01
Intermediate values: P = 23.26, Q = 23.4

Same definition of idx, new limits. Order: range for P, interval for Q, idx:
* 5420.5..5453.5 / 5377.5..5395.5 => 1.19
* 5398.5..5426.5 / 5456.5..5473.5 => 1.21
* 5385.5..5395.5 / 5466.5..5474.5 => 1.18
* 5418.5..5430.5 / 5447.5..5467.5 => 1.15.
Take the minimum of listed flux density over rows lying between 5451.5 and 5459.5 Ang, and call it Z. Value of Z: 22.99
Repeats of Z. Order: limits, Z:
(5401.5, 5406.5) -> 20.43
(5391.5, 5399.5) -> 18.37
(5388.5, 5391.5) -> 24.86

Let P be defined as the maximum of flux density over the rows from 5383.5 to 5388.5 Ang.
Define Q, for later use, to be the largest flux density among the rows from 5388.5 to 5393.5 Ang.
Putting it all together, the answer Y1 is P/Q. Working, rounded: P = 30.32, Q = 25.95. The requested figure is 1.17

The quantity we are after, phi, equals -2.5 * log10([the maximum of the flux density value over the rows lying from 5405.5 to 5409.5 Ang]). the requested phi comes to -3.49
